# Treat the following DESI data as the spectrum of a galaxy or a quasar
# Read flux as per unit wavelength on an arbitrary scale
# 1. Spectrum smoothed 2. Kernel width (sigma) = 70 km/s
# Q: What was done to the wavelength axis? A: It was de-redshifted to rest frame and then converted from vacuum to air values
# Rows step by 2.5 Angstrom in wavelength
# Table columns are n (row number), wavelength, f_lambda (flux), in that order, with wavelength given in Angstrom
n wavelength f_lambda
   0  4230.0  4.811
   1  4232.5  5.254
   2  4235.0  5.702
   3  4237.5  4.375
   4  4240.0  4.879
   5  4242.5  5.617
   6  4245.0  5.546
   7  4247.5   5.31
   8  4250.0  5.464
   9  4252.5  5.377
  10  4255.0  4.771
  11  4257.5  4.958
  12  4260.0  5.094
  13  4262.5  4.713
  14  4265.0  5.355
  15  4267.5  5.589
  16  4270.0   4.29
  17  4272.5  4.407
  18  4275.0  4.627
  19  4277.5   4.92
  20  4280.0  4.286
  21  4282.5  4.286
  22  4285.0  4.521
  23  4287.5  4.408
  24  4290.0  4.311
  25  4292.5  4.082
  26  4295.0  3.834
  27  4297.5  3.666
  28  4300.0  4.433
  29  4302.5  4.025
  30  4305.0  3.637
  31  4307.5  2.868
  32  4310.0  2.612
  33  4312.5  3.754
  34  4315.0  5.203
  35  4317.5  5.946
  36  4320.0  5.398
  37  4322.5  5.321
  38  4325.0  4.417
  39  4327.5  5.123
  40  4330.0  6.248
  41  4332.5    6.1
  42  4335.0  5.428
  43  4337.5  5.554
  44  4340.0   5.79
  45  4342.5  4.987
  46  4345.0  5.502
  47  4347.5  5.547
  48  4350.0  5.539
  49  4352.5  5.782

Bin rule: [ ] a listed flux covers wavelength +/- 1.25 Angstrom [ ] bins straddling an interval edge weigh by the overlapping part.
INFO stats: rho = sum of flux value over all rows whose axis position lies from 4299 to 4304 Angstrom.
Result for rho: 8.5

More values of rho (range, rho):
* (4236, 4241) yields 9.3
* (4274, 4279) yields 9.5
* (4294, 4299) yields 7.5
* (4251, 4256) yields 10.1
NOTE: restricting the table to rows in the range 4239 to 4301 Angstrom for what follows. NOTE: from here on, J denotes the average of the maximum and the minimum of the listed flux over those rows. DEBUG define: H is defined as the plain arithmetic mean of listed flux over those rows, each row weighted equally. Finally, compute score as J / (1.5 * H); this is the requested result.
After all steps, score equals 0.65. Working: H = 4.7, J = 4.6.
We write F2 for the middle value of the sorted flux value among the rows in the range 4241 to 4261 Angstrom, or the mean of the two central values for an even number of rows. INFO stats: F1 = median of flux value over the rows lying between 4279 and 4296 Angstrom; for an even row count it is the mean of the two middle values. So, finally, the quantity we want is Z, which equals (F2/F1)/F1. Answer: 0.291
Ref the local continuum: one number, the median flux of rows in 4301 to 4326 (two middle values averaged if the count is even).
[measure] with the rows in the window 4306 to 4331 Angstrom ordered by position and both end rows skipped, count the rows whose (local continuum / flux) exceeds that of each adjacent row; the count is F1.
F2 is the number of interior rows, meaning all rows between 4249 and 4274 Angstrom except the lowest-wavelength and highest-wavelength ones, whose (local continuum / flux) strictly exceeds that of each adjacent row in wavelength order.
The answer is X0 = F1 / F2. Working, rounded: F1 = 2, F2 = 3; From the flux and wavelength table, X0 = 0.7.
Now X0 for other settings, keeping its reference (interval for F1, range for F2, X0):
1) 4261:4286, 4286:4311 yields 1.0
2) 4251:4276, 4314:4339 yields 1.5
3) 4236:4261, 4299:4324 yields 2.0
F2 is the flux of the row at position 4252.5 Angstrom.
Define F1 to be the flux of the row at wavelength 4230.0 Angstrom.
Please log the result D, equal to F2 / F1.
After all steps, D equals 1.12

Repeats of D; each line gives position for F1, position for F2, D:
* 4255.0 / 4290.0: 0.90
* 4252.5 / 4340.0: 1.08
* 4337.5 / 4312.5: 0.68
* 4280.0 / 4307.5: 0.67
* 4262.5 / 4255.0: 1.01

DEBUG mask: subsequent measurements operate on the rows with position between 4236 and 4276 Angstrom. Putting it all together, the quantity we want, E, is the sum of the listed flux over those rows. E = 80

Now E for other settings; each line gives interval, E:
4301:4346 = 88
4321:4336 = 33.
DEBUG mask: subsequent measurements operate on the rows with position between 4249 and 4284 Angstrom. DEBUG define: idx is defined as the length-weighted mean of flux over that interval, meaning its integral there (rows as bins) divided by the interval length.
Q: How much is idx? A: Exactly 4.9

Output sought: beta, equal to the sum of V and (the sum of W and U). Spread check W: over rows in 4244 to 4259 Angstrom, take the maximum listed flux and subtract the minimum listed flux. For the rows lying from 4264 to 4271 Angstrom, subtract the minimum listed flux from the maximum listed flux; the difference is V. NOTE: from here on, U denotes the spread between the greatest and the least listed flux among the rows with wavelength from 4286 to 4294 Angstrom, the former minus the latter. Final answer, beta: 2.4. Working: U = 0.3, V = 1.3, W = 0.8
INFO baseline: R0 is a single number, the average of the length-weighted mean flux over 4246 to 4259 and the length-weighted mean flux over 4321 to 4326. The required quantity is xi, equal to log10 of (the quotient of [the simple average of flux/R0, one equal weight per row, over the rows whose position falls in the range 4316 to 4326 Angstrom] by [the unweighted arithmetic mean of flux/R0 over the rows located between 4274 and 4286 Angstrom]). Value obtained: 0.07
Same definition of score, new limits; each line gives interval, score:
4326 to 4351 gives 0.67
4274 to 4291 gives 0.68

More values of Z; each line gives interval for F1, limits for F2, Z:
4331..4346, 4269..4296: 0.141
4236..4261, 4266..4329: 0.163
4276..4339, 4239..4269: 0.273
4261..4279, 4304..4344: 0.237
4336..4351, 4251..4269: 0.166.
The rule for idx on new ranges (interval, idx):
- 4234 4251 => 5.3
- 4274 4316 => 4.1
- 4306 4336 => 4.9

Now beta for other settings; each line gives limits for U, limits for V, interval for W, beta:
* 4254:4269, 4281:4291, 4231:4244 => 2.4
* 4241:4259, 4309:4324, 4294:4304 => 4.9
